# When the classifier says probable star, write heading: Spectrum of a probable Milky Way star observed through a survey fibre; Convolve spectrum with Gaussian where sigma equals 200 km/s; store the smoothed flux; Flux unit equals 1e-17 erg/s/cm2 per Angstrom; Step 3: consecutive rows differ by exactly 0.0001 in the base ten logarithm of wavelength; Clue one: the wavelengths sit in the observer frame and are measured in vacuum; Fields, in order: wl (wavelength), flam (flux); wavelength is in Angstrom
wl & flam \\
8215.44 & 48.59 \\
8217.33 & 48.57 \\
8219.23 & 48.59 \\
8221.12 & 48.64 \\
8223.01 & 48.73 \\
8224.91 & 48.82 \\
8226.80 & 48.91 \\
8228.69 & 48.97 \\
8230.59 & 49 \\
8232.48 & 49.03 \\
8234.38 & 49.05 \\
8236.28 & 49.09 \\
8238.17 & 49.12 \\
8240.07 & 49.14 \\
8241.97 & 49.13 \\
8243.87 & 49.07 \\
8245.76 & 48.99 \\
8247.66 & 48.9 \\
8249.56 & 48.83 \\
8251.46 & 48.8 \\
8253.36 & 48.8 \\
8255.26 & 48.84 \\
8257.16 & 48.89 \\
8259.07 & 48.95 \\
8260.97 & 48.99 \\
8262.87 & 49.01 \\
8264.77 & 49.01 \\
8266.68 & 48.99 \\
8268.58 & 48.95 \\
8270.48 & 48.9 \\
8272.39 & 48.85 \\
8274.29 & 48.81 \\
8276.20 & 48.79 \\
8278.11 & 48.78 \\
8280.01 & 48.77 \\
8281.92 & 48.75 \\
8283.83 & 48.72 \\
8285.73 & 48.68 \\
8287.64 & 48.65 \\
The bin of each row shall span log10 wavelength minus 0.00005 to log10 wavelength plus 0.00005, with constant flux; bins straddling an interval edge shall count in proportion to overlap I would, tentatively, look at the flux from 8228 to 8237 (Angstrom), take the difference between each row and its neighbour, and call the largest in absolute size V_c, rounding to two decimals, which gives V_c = 0.04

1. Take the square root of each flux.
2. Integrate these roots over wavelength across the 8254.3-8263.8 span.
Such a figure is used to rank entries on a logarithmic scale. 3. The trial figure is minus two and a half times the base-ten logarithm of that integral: -4.56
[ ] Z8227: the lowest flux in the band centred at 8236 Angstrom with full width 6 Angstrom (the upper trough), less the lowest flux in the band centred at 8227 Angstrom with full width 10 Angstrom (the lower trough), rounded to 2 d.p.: 0.32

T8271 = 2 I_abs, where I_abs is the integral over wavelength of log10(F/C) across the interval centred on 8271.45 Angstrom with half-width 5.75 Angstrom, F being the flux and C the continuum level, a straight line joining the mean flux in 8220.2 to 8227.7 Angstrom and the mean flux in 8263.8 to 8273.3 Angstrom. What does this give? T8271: -0.01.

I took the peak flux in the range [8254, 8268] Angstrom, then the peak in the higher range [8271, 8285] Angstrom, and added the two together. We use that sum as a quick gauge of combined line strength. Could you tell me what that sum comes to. 97.9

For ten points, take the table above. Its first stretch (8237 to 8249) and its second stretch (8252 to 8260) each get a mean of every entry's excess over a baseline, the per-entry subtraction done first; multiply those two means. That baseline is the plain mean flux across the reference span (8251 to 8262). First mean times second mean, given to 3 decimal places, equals -0.001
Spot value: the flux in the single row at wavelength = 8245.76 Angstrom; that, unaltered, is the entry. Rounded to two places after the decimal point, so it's 48.99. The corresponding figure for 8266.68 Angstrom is 48.99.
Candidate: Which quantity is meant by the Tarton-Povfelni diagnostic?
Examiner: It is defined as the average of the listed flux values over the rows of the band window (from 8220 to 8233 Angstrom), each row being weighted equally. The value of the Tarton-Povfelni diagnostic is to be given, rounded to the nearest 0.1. 48.9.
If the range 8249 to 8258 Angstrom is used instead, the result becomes 48.8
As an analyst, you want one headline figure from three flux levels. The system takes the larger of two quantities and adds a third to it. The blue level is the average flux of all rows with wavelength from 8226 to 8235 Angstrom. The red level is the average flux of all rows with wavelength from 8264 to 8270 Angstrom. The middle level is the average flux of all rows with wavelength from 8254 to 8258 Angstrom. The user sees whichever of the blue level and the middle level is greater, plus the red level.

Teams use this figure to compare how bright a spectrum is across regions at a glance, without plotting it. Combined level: 97.98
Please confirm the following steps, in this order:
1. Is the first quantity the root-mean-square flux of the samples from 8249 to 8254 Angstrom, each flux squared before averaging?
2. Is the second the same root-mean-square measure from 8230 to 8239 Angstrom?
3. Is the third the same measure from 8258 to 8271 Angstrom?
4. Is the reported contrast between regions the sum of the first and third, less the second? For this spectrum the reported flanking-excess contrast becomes 48.7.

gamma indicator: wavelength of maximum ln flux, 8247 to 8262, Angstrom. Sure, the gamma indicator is 8260.97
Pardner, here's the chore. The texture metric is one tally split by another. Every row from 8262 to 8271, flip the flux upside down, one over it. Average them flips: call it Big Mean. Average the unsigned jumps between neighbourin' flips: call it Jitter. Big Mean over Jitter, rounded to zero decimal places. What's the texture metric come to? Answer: 1780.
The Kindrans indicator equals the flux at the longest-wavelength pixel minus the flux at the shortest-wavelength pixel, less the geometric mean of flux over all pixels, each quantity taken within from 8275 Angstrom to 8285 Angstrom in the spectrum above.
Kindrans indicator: -48.8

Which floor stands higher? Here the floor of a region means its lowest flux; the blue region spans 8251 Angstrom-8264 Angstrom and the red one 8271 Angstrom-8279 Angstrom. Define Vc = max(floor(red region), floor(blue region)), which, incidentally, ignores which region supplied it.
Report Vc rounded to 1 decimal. 48.8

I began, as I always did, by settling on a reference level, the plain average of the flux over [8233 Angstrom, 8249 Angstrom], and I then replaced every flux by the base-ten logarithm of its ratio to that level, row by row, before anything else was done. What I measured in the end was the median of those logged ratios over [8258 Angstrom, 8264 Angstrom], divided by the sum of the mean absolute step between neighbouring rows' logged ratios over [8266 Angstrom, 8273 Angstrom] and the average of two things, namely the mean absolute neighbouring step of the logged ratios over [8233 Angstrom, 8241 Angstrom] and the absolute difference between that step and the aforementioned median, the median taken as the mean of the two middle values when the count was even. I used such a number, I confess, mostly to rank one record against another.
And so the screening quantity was -0.6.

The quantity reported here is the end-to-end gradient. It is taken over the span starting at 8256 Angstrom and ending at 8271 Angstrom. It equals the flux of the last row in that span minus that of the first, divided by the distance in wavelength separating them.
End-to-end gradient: 0.00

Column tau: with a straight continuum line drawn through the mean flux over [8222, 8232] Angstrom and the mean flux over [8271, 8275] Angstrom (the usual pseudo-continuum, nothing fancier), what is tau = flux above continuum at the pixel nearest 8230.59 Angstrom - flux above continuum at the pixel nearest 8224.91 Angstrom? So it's 0.19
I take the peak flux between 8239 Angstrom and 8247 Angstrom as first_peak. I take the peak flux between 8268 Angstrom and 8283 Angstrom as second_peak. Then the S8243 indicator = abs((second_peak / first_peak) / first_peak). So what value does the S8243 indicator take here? 0.0203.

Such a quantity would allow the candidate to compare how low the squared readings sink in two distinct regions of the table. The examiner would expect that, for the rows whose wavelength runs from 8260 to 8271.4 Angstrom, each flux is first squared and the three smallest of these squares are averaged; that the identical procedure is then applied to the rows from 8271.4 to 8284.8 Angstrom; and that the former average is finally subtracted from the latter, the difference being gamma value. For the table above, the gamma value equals -20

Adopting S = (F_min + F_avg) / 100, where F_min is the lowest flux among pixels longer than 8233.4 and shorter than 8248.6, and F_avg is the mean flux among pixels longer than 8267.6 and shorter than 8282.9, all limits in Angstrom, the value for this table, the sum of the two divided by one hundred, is 0.977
